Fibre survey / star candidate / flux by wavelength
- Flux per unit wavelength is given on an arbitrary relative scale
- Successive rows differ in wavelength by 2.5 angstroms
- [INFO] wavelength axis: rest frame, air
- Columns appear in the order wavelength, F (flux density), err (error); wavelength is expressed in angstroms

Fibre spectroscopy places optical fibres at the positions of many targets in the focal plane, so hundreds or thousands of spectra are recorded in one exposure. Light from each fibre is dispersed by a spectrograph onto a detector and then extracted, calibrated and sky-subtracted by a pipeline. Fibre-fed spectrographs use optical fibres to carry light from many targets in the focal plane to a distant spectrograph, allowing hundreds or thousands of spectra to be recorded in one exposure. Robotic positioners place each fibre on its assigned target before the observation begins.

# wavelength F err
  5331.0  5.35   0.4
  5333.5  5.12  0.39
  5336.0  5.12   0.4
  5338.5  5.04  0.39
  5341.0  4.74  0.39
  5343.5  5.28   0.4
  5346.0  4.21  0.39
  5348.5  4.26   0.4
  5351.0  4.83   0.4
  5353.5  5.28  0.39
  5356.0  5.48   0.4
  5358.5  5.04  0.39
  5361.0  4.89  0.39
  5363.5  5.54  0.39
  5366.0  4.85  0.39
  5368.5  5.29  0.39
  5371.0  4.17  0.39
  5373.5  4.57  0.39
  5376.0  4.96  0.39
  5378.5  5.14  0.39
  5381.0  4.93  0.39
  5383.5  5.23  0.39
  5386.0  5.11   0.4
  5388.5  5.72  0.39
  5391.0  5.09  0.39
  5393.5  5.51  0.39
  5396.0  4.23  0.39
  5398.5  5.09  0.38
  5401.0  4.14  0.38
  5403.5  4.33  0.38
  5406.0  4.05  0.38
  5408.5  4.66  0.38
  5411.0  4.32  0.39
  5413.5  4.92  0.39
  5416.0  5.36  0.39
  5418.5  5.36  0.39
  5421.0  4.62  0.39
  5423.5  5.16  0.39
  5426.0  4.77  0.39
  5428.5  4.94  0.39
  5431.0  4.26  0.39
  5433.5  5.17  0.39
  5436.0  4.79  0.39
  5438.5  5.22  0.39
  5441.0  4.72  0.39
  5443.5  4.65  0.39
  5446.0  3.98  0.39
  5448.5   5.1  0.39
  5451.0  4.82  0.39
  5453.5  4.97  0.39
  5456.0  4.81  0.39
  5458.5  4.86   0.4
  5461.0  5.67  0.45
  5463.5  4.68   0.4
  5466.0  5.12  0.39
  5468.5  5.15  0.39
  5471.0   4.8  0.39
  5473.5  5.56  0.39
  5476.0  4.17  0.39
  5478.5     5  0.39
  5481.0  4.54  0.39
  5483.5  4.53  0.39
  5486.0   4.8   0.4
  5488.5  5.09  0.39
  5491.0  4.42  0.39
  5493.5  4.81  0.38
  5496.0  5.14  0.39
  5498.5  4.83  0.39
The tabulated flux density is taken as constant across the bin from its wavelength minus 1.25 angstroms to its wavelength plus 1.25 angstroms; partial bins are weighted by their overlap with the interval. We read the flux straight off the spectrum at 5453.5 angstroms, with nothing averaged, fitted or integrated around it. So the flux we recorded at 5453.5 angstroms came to 4.97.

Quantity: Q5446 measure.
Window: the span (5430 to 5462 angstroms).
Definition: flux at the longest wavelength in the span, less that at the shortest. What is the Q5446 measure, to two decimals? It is 1.41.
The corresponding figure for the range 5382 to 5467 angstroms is -0.11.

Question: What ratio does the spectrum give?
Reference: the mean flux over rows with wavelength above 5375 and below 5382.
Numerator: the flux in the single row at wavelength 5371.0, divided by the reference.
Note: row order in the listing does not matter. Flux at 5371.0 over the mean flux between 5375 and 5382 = 0.83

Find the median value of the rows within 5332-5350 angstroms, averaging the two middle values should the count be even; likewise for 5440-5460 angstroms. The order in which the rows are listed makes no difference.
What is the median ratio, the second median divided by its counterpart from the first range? 0.96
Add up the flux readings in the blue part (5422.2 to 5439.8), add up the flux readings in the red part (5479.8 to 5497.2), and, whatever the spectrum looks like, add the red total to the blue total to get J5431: 67.6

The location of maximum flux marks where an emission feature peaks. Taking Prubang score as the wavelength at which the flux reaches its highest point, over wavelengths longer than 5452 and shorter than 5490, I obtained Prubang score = 5461.0 angstroms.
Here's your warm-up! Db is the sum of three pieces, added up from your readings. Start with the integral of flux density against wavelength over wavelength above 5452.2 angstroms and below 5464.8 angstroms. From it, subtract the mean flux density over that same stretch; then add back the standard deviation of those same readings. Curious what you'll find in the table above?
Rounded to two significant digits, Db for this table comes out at 58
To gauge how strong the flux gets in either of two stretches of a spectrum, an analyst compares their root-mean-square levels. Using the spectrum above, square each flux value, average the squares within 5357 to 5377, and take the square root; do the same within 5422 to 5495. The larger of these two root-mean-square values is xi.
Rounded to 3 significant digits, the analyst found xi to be 4.93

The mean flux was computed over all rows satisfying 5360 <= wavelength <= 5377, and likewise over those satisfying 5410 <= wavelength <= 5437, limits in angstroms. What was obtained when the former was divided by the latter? 1.00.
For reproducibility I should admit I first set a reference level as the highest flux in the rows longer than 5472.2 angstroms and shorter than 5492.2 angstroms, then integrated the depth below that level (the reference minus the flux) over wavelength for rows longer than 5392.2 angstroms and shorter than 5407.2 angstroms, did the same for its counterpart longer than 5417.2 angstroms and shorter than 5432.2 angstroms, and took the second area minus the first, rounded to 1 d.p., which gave -4.4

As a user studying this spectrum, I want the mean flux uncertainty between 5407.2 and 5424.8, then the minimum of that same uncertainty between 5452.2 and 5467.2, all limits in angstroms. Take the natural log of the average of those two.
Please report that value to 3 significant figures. -0.943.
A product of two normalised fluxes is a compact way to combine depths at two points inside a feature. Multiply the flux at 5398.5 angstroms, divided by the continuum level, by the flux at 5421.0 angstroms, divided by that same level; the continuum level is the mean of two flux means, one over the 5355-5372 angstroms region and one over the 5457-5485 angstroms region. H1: 0.95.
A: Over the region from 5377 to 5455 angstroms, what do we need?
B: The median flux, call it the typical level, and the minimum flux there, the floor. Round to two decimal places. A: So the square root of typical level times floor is 4.43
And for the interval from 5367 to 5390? 4.62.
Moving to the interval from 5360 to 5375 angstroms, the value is 4.51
